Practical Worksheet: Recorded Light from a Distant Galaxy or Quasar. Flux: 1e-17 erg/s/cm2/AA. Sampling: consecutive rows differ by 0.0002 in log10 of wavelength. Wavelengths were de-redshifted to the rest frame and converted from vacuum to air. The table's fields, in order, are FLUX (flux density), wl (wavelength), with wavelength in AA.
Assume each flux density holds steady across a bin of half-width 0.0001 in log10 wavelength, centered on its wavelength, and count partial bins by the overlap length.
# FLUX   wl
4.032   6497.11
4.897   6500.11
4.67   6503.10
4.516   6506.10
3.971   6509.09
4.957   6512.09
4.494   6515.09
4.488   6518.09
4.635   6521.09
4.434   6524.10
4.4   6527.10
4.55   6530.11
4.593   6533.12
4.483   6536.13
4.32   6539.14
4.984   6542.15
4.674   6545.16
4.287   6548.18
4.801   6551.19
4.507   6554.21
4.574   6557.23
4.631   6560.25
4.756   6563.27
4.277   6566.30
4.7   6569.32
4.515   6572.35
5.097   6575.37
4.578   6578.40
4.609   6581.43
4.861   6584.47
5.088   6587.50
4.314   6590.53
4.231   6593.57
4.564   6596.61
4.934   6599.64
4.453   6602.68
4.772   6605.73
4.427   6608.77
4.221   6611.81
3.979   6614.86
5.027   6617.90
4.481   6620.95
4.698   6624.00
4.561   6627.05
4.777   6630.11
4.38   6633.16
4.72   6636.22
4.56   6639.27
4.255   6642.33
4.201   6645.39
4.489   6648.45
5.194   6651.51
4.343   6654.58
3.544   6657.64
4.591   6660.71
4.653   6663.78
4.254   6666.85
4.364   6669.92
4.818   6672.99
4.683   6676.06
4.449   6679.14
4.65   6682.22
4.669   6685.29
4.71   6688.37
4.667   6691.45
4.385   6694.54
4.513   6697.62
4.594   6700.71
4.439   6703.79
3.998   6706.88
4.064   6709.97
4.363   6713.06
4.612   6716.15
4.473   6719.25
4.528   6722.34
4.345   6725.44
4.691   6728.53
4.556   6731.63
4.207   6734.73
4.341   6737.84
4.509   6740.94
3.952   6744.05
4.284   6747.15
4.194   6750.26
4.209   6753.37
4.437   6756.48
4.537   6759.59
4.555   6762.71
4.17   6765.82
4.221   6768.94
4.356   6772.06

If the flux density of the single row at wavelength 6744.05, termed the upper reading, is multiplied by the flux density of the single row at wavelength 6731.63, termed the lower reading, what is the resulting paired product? 18.0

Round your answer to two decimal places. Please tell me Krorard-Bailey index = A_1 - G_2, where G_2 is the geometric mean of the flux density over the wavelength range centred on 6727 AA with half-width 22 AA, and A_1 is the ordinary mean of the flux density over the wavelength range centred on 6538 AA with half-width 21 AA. 0.21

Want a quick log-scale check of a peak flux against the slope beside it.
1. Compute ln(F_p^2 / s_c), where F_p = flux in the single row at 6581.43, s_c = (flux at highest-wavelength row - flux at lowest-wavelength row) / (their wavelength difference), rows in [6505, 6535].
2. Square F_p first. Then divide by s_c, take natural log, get 8.9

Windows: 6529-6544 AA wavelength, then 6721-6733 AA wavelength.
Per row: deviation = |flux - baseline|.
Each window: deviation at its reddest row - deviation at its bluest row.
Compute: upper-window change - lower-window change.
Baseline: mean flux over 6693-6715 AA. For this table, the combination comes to -0.41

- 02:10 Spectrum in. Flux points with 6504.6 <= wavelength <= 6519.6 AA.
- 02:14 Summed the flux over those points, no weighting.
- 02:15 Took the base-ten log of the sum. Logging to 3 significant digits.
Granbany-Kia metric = 1.35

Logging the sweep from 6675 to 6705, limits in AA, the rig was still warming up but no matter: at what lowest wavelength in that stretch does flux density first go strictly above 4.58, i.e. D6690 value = 6676.06 AA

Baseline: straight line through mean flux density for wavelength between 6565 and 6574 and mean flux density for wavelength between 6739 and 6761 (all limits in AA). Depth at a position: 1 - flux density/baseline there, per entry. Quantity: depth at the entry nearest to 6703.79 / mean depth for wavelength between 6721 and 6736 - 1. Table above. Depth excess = -0.4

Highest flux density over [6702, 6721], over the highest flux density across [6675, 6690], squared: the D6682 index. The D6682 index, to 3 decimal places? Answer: 0.959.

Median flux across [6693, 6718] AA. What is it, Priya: 4.41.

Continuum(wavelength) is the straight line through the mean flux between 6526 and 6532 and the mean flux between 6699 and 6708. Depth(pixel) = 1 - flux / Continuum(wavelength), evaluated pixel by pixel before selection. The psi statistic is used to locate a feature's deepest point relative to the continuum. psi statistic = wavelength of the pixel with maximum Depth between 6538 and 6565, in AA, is 6548.18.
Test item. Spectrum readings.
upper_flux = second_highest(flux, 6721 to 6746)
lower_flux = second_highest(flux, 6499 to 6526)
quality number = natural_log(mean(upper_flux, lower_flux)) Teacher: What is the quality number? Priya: 1.55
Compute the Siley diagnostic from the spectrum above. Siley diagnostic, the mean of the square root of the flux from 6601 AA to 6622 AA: 2.12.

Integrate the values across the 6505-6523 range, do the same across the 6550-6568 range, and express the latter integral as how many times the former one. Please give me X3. 1.02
